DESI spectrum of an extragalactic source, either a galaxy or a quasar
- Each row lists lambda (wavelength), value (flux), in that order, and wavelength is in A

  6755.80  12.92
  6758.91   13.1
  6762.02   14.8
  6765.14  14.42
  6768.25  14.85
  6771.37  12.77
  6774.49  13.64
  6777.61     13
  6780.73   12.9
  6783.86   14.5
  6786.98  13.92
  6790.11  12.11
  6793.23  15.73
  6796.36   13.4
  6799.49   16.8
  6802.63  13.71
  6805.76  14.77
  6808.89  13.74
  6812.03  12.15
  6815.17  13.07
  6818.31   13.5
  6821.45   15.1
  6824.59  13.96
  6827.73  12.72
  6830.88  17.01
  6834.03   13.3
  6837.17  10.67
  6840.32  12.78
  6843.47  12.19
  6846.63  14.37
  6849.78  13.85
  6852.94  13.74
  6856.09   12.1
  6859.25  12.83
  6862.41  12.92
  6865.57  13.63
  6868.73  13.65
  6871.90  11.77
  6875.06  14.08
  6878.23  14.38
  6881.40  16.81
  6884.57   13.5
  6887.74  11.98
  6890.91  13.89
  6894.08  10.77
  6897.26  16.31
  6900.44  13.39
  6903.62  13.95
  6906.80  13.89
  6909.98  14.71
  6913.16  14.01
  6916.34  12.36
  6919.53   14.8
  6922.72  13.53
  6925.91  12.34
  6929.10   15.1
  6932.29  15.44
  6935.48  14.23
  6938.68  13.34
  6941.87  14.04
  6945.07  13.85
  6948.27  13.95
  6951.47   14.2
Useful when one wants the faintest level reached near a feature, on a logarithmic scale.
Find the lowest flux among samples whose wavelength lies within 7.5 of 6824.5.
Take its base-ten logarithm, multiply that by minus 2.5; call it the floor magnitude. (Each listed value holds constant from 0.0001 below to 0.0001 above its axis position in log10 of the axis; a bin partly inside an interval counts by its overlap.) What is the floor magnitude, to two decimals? -2.76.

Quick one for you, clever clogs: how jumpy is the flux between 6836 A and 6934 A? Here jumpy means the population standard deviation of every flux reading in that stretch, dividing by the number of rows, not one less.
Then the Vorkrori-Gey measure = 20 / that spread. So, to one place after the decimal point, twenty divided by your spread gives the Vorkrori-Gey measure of 14.4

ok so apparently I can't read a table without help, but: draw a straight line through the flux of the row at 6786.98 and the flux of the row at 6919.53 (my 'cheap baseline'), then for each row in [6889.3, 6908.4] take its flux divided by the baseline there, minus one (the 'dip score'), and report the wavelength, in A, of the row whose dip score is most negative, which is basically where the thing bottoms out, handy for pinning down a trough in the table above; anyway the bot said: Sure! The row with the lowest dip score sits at 6894.08 A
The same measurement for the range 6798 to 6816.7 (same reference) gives 6812.03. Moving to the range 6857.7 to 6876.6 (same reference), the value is 6871.90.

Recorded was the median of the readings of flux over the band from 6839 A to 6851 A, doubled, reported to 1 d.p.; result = 26.6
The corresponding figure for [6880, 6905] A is 27.4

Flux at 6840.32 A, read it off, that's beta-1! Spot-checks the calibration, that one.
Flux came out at 12.78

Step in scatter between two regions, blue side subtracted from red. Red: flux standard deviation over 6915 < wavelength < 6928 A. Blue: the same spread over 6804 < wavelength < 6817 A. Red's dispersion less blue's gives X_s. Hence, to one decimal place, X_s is 0.1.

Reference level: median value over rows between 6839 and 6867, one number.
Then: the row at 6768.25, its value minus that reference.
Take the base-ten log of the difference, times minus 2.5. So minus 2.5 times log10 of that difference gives -0.7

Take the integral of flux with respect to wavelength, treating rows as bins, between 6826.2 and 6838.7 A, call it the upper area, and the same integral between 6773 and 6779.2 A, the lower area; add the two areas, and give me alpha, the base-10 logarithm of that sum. 2.40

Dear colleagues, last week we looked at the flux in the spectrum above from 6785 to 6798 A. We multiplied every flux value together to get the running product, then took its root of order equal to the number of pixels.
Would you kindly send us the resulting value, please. 13.7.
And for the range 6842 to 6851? 13.4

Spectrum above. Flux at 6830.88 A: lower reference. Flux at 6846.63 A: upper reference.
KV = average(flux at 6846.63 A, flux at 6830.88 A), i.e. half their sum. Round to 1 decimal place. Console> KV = 15.7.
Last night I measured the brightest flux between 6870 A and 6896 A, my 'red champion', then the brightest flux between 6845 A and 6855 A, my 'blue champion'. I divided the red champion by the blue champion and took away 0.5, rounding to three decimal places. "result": 0.670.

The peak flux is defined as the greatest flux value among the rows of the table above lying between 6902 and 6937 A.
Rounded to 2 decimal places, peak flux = 15.44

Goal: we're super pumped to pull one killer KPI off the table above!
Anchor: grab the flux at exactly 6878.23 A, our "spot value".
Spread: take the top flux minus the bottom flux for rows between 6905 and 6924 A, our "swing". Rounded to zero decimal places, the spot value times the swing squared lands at 86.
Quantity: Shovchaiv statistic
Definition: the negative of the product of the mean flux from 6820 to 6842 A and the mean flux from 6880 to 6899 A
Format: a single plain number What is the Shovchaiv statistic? -189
